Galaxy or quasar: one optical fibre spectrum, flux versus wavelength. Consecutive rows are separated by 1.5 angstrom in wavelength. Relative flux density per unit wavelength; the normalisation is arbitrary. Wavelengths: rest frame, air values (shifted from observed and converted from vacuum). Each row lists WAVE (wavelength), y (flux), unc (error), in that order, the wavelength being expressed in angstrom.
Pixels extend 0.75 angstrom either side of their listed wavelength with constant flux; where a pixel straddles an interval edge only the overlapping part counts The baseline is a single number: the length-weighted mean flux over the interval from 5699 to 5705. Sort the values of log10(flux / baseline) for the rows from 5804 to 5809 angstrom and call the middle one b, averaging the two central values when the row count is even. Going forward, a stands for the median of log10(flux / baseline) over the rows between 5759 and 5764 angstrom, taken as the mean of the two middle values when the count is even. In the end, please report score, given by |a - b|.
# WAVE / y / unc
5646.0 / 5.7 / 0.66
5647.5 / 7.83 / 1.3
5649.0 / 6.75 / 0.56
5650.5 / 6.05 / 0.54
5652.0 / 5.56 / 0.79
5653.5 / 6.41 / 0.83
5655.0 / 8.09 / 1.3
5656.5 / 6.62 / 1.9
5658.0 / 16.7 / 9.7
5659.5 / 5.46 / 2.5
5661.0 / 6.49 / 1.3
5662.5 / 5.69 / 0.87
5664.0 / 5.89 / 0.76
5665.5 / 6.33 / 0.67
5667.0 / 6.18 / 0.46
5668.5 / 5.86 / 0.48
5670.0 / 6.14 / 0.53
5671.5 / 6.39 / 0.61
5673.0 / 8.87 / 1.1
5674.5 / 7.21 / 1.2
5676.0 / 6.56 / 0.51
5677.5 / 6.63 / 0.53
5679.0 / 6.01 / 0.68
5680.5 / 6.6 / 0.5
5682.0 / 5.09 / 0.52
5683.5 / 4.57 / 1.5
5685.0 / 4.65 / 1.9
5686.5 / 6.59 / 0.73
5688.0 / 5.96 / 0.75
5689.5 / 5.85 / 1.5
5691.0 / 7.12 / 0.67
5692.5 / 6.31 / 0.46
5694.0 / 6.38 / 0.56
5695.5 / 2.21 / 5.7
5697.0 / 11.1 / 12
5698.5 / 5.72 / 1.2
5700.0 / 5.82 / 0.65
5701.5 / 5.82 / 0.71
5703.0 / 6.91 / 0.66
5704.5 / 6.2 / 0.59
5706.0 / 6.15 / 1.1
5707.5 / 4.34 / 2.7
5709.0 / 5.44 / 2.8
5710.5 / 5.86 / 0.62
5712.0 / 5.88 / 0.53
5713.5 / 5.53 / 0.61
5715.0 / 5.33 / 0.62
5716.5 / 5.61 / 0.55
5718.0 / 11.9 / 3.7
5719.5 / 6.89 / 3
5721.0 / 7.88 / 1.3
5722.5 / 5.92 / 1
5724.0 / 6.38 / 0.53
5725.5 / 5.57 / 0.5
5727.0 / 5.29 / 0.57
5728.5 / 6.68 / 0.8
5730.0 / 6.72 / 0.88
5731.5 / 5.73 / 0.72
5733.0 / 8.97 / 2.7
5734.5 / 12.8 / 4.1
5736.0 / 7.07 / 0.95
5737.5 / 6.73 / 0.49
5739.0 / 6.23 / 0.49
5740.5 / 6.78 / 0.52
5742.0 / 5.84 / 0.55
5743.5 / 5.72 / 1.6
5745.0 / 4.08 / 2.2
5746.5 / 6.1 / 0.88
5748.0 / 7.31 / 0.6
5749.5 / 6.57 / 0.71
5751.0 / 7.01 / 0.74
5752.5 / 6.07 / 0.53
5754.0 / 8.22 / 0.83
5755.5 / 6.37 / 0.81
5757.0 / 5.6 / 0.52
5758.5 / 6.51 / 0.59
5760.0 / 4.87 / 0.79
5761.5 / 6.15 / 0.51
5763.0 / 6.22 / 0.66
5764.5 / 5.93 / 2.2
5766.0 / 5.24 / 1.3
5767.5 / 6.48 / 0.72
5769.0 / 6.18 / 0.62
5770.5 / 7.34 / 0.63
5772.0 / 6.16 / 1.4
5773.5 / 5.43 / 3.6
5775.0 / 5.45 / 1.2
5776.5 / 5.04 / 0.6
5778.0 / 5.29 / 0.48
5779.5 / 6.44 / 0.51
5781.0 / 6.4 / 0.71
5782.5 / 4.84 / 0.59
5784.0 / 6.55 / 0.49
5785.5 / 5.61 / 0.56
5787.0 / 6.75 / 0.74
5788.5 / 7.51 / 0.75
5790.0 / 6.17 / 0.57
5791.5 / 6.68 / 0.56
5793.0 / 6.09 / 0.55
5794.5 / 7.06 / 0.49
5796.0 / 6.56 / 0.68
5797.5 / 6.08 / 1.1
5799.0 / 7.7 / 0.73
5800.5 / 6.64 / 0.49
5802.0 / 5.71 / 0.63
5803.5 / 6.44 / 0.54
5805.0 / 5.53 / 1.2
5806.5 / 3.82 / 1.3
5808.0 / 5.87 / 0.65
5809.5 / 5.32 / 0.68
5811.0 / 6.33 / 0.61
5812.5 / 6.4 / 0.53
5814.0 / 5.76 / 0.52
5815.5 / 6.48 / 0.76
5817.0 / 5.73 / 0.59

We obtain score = 0.046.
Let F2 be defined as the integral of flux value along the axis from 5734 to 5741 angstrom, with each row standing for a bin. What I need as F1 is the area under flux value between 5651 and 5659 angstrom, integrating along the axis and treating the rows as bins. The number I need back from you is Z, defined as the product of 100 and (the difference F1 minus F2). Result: 1343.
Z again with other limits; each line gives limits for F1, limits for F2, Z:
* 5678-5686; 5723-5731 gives -519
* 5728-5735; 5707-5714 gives 1837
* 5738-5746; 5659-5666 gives 434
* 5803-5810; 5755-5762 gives -359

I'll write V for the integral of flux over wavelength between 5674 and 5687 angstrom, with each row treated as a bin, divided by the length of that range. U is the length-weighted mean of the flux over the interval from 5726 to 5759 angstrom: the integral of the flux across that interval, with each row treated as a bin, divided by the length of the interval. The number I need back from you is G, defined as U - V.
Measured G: 0.78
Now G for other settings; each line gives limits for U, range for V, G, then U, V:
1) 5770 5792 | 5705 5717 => 0.56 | 6.1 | 5.5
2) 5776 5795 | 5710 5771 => -0.38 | 6.2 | 6.6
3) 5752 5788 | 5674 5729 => -0.15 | 6.1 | 6.2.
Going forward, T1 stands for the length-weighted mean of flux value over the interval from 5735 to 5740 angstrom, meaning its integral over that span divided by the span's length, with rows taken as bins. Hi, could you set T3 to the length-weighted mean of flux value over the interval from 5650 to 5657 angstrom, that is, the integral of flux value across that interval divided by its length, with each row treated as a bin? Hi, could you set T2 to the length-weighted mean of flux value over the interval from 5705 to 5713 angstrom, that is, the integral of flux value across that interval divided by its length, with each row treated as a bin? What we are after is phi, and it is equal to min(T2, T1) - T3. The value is -1.0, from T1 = 7.0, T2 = 5.6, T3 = 6.6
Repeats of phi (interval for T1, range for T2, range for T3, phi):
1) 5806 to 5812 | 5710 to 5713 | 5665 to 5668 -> -0.8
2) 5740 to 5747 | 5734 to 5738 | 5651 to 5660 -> -2.5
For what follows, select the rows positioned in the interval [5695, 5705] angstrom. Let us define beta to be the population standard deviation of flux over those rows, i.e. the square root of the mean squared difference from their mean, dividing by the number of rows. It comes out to 2.42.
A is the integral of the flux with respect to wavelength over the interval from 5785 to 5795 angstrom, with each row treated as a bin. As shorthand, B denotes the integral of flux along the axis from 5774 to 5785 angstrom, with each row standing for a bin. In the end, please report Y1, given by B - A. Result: -2.9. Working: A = 66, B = 62.8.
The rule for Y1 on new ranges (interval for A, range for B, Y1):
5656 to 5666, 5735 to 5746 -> -8.1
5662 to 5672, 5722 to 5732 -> -0.2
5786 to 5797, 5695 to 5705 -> -9.6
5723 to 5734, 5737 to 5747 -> -13.7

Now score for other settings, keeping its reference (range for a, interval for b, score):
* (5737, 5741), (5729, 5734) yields 0.001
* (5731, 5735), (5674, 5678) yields 0.131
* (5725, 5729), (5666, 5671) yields 0.042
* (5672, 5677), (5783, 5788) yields 0.042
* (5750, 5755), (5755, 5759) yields 0.042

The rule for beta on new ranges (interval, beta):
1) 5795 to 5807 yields 1.05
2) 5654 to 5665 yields 3.70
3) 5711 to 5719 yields 2.53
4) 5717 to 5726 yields 2.13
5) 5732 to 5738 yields 2.41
